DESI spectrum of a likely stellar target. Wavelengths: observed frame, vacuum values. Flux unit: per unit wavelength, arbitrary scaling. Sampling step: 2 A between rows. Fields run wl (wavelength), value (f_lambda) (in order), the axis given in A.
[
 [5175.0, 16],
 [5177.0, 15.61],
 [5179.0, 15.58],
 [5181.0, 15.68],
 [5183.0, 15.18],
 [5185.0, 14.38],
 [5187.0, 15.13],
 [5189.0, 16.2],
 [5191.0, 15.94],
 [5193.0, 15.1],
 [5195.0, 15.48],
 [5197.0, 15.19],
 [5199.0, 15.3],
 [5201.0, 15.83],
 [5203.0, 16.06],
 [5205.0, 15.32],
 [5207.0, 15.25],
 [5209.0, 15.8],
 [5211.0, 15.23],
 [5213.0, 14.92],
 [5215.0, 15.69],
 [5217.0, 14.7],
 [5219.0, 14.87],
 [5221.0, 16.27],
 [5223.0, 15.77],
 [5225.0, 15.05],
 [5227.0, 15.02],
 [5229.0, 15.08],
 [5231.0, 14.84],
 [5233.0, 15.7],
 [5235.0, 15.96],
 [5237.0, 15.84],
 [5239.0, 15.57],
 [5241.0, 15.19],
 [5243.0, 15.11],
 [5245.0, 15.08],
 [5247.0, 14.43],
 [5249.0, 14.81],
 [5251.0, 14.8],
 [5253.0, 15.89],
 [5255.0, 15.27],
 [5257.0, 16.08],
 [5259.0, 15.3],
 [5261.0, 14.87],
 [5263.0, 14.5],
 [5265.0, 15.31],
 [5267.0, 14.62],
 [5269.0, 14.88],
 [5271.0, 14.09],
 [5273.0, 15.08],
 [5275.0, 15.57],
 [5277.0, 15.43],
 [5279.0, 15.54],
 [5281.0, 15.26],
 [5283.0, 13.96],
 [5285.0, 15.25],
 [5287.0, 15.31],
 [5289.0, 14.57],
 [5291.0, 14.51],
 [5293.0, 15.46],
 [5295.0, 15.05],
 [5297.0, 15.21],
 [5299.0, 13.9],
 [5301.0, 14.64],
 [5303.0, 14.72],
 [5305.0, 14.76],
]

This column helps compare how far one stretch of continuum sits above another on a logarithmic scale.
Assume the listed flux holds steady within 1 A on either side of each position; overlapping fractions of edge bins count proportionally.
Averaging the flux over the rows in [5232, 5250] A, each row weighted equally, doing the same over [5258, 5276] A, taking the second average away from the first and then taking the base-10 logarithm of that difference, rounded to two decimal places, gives -0.41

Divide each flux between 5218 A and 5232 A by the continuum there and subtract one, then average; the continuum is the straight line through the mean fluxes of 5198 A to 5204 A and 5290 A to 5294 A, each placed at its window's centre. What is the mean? -0.017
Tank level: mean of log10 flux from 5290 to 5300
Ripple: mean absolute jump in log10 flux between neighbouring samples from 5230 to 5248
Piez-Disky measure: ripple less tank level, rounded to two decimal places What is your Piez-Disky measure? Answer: -1.16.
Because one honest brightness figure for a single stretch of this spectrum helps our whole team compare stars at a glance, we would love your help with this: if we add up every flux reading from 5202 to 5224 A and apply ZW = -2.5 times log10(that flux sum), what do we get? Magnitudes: -5.575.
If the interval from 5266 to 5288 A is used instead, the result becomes -5.544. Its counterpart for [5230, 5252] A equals -5.559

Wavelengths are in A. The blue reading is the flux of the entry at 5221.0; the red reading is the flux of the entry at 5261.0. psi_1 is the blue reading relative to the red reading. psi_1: 1.09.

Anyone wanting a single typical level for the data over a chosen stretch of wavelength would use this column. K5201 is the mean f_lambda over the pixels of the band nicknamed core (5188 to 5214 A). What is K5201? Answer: 15.5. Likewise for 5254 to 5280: 15.1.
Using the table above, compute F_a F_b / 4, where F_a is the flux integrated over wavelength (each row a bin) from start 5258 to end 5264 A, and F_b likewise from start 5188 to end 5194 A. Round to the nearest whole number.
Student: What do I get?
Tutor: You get 2110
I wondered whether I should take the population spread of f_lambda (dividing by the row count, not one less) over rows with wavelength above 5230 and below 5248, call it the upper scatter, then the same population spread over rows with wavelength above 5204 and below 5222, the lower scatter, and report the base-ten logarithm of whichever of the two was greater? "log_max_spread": -0.32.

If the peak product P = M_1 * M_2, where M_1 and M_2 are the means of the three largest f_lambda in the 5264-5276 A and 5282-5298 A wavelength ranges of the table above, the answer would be 235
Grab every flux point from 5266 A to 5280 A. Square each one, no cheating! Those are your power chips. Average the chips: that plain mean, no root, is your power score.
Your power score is 226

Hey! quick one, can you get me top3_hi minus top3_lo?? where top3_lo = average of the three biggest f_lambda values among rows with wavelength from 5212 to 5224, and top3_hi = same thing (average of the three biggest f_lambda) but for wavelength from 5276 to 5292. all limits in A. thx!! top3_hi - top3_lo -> -0.48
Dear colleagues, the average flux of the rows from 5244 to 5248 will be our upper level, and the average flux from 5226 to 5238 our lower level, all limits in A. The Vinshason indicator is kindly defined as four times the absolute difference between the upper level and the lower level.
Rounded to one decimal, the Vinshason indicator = 2.6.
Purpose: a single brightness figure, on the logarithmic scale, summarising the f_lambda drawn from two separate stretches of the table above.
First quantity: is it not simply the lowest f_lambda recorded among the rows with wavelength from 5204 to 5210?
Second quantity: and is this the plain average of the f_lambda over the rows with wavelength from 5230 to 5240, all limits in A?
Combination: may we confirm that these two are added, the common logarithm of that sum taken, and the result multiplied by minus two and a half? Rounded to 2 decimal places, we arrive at -3.72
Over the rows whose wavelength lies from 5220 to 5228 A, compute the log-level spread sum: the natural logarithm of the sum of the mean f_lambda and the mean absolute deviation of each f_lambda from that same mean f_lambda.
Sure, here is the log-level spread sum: 2.77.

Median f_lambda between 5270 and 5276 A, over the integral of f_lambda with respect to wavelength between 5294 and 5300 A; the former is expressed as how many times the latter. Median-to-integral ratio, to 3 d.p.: 0.171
